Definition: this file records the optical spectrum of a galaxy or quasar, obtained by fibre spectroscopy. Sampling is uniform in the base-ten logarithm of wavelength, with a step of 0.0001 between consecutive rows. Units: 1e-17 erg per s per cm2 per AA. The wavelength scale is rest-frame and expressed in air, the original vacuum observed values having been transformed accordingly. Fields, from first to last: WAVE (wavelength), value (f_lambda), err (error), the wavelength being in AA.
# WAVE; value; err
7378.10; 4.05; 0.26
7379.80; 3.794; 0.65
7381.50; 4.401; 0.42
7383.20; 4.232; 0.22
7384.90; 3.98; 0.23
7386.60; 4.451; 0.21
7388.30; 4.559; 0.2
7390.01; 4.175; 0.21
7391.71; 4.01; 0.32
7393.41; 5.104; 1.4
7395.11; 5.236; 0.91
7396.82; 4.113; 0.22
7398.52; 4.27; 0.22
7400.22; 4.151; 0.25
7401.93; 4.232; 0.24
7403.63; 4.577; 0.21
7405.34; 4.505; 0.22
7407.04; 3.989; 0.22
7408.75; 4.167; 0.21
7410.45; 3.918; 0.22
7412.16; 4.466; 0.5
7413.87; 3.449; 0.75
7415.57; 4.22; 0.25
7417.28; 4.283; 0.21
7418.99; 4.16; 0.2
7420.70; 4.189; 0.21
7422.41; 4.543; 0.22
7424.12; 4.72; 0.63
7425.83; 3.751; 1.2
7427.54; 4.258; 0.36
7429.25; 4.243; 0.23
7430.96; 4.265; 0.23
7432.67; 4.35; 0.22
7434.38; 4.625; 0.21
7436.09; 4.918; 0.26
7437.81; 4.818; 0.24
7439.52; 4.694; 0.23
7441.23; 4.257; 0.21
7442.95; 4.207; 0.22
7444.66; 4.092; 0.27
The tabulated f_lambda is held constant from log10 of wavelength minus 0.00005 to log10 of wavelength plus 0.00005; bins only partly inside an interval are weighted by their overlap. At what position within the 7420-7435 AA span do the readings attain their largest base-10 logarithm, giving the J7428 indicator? 7424.12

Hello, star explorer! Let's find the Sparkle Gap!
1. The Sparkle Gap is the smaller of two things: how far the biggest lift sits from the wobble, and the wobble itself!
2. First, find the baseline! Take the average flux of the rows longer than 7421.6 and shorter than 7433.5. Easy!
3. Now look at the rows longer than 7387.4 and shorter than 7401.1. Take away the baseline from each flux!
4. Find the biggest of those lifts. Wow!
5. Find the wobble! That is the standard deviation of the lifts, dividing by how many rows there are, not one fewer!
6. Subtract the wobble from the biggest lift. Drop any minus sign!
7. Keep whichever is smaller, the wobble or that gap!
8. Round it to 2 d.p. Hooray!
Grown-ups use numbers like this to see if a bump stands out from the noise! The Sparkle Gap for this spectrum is 0.44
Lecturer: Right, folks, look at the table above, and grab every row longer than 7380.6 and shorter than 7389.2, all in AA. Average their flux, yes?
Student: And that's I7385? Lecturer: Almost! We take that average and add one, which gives 5.32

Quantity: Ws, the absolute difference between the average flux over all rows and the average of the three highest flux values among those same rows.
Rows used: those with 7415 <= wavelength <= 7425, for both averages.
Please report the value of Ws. 0.16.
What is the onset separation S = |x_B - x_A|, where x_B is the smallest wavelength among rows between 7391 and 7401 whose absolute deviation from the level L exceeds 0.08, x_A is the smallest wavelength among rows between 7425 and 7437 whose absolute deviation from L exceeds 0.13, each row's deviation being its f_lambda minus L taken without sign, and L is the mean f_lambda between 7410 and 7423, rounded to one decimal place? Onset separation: 34.1 AA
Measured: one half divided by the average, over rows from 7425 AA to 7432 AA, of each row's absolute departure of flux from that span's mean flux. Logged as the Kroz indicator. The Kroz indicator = 2.6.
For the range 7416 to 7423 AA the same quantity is 4.0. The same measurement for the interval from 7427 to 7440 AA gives 2.1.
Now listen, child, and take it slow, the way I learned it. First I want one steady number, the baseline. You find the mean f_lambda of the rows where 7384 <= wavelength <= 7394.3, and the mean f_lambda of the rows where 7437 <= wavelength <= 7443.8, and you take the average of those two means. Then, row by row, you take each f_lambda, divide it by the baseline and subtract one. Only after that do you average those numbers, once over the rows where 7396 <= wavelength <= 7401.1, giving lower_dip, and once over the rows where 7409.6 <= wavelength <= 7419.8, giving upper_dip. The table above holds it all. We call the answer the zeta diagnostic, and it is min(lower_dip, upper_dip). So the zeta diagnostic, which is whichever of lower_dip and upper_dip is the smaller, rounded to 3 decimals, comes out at -0.080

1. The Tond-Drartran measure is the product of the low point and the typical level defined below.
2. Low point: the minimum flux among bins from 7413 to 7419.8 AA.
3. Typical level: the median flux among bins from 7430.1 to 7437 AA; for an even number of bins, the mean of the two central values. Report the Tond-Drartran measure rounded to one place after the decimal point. 15.5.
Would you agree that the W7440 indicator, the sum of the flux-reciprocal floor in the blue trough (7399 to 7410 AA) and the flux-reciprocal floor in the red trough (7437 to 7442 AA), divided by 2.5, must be 0.170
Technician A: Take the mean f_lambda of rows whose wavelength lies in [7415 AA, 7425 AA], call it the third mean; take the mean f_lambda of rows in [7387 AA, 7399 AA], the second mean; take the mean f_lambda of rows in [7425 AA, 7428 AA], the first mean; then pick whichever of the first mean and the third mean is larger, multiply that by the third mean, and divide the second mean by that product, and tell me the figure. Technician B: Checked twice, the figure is 0.24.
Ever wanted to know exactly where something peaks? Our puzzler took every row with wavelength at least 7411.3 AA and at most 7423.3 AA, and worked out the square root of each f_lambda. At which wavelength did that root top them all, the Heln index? 7422.41 AA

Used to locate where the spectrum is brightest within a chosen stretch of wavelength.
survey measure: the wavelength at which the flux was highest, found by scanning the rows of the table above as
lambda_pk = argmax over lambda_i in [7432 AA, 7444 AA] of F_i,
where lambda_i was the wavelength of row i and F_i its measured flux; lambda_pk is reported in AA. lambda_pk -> 7436.09 AA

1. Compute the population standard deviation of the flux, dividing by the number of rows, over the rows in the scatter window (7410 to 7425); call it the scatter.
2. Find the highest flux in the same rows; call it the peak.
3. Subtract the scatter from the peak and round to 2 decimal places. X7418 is 4.37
